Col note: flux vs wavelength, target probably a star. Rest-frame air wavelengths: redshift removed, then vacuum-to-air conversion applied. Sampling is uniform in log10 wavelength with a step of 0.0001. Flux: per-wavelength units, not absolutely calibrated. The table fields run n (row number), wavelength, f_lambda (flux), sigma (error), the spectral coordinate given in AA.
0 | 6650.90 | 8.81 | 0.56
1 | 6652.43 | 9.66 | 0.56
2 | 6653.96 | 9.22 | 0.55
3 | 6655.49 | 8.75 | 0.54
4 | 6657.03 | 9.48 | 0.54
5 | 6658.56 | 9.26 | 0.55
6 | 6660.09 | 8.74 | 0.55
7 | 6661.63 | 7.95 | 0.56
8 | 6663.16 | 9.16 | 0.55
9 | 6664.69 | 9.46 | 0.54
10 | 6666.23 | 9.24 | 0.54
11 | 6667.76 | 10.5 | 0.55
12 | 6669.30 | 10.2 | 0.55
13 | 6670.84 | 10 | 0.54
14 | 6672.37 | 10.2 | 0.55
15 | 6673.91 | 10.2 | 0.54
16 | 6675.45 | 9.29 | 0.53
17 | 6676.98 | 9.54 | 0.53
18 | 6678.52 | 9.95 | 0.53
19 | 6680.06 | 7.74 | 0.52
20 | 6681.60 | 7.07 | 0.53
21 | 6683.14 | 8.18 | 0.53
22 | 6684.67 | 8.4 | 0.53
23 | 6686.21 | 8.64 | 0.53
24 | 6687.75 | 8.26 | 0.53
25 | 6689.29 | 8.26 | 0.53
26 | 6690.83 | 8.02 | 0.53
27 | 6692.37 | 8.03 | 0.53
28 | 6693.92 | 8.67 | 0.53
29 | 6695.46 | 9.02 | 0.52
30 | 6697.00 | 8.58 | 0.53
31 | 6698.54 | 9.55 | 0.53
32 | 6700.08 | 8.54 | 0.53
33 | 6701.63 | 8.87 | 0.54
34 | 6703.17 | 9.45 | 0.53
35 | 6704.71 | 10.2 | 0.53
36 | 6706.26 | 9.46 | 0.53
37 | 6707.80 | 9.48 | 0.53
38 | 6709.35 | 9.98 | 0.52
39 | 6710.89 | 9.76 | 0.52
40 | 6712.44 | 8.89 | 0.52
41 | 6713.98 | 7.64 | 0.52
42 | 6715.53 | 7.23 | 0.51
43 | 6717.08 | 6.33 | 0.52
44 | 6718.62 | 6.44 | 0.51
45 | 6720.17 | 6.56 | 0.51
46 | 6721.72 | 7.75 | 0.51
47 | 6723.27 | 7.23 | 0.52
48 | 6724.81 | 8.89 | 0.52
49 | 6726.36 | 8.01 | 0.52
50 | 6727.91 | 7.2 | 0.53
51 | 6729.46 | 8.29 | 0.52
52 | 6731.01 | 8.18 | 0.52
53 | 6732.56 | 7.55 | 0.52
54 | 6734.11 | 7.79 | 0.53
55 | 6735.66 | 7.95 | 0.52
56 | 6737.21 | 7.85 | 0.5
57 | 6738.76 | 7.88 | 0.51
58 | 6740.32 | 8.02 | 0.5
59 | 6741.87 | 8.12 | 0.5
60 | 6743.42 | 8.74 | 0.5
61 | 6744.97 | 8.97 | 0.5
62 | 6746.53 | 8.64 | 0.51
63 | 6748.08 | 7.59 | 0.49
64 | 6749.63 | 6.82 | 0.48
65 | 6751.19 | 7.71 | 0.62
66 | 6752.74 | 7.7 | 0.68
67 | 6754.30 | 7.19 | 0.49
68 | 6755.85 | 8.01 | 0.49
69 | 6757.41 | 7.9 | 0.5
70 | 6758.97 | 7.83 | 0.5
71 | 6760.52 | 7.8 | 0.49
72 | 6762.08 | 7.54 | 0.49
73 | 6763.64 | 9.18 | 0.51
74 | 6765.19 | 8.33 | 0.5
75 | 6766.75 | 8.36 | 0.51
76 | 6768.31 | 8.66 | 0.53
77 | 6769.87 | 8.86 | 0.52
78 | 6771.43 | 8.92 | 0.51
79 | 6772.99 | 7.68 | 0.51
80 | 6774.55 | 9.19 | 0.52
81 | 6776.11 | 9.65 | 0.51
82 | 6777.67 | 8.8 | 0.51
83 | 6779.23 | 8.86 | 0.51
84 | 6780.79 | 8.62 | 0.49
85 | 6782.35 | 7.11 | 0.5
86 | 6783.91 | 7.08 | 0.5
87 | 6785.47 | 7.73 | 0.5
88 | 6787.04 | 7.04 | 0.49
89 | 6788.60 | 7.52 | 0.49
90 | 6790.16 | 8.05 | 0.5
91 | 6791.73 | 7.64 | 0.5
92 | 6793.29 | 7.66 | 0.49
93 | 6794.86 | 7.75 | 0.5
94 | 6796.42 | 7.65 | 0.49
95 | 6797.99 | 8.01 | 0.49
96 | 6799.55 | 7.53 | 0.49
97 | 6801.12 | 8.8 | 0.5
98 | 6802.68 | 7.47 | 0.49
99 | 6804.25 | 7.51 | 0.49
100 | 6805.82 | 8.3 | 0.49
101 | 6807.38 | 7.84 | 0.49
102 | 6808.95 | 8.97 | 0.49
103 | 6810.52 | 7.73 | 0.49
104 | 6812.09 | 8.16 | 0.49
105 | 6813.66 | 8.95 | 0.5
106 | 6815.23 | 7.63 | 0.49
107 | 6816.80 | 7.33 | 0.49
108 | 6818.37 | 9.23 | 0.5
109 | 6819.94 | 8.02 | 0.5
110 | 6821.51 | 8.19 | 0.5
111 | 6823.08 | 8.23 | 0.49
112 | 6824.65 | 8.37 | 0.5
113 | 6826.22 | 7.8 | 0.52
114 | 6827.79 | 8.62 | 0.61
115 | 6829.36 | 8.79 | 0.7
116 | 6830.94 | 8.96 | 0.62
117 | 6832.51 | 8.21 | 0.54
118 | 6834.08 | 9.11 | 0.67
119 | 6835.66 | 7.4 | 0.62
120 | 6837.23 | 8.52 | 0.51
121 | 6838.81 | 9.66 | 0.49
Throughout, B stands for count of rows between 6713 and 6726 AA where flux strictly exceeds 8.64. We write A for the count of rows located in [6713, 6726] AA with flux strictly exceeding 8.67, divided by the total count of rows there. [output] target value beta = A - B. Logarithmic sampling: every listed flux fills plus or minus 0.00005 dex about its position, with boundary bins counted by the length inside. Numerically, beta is -0.9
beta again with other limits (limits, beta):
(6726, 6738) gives 0.0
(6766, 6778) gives -5.4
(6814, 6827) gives -0.9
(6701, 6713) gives -7.0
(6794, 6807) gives -0.9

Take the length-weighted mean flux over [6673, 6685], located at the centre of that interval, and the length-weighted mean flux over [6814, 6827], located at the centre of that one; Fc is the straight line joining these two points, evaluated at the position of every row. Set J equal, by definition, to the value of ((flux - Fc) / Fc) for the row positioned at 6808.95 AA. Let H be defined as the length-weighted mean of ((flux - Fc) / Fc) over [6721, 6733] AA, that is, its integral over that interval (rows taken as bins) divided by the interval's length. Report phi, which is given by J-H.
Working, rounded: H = -0.08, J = 0.10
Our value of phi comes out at 0.176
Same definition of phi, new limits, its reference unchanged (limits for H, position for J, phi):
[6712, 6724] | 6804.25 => 0.079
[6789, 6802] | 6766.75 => 0.042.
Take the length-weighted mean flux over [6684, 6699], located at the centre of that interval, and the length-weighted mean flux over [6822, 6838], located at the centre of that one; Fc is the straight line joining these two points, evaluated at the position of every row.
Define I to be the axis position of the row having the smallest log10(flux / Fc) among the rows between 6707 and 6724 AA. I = 6717.08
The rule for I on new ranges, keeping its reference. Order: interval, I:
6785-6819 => 6787.04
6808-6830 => 6816.80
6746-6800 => 6749.63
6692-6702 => 6692.37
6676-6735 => 6717.08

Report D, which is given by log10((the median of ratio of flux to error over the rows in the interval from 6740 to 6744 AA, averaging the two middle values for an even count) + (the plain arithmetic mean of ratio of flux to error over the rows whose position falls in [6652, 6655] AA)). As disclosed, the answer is 1.52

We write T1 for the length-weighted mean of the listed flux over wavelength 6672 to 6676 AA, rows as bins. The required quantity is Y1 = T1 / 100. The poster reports 0.099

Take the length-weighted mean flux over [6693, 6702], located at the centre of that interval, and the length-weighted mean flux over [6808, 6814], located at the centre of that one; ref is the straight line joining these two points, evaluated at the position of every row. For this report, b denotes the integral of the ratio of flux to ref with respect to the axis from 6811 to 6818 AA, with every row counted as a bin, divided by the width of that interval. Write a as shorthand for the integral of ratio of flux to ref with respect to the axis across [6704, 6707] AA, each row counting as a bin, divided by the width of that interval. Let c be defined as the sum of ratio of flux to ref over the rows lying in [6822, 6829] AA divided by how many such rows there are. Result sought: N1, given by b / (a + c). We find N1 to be 0.458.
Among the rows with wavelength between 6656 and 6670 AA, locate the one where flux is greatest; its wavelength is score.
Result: 6667.76 AA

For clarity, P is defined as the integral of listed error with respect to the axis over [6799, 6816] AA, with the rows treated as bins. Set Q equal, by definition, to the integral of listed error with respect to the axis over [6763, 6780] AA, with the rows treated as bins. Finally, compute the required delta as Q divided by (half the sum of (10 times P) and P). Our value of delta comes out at 0.190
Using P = 8.4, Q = 8.72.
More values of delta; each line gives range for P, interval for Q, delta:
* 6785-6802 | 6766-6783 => 0.188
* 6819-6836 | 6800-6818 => 0.167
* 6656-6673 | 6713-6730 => 0.172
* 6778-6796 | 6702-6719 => 0.180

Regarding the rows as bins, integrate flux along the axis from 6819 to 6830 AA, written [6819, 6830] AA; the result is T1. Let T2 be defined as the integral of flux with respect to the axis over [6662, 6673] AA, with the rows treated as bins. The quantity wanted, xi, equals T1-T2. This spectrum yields -16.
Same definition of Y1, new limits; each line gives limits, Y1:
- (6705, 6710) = 0.097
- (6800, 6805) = 0.079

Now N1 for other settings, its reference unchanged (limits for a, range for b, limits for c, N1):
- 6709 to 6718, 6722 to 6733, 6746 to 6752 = 0.497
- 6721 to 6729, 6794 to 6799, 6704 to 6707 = 0.458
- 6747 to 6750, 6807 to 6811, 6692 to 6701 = 0.532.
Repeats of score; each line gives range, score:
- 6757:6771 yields 6763.64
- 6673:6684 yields 6673.91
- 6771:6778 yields 6776.11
